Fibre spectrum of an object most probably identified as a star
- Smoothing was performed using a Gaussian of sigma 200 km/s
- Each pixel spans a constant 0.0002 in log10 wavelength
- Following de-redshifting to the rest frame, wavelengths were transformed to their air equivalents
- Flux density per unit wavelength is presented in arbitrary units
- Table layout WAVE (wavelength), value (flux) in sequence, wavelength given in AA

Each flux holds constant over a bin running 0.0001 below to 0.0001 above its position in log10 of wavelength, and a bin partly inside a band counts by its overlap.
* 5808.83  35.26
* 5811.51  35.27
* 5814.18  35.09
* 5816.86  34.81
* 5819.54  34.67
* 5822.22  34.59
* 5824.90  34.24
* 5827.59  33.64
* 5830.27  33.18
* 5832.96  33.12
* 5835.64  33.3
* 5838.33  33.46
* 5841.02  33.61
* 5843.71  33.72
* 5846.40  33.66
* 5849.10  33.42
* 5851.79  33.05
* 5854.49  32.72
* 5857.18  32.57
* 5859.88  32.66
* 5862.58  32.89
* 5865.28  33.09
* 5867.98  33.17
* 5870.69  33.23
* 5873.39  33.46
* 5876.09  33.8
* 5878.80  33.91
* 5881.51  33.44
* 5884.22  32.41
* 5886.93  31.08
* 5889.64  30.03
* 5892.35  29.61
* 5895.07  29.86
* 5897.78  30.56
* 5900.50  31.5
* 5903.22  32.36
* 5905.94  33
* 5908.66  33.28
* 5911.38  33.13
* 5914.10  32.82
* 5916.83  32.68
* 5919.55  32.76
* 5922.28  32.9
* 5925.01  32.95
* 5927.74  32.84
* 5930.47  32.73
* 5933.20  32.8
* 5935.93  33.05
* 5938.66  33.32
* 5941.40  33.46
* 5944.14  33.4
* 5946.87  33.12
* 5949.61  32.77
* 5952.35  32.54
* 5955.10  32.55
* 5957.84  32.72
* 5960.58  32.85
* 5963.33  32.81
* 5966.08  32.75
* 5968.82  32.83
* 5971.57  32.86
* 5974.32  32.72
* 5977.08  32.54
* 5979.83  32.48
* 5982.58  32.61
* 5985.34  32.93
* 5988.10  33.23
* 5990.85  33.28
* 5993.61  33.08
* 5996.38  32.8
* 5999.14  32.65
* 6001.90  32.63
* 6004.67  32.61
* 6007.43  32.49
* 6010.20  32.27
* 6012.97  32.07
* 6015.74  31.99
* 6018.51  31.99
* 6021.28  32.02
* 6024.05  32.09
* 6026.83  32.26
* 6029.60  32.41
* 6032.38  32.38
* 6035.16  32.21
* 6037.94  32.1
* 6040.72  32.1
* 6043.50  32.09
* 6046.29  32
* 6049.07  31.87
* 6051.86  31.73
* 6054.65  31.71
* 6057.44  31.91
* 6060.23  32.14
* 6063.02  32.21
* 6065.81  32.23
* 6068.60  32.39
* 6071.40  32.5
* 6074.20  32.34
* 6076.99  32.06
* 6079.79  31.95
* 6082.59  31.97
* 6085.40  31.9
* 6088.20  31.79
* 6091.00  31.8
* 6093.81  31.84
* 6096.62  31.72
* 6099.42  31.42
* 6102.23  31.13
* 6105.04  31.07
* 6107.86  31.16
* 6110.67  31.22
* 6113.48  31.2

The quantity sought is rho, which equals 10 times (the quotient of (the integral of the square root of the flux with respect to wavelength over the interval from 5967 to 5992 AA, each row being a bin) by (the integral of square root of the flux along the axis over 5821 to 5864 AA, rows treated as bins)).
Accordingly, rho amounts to 6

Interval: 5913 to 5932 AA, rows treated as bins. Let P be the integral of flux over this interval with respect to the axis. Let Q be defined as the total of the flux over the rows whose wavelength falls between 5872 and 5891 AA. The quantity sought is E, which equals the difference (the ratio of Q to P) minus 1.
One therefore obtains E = -0.634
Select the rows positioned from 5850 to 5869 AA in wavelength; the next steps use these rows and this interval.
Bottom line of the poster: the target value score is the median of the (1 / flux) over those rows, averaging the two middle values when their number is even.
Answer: 0.0304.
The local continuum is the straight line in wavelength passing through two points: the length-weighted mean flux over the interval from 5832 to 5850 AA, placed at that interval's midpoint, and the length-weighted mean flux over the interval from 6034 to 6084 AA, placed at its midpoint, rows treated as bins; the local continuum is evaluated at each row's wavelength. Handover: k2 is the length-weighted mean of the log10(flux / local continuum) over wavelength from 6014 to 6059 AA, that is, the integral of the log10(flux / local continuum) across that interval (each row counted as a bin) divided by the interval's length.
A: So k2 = -0.0023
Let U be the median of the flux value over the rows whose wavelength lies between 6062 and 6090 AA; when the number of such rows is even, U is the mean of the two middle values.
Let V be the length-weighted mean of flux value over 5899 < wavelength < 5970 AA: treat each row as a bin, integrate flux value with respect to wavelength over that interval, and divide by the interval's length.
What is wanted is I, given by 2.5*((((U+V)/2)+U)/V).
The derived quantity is 4.92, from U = 32.1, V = 32.84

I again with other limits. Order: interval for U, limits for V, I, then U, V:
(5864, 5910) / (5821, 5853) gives 4.94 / 33.0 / 33.58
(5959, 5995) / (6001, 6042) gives 5.07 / 32.8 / 32.24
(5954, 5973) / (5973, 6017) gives 5.02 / 32.8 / 32.64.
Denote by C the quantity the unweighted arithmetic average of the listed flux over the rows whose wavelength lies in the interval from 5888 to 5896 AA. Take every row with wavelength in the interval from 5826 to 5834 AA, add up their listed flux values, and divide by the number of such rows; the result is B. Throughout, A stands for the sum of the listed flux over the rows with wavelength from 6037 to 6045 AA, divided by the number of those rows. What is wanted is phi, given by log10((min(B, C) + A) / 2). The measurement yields 1.49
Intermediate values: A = 32.1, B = 33.3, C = 29.8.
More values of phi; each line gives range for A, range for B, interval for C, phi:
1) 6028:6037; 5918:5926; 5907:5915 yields 1.51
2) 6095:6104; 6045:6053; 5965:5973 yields 1.50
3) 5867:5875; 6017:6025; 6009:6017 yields 1.51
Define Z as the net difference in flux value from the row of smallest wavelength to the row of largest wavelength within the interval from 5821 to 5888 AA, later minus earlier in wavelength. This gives -3.5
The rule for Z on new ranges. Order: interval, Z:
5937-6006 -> -0.7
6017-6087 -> -0.1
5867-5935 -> -0.4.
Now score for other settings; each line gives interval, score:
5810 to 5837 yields 0.0291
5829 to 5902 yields 0.0302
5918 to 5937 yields 0.0305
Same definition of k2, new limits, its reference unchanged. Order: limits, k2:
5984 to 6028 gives 0.0014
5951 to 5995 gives 0.0022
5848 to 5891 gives -0.0067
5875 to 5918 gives -0.0143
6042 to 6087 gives 0.0002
